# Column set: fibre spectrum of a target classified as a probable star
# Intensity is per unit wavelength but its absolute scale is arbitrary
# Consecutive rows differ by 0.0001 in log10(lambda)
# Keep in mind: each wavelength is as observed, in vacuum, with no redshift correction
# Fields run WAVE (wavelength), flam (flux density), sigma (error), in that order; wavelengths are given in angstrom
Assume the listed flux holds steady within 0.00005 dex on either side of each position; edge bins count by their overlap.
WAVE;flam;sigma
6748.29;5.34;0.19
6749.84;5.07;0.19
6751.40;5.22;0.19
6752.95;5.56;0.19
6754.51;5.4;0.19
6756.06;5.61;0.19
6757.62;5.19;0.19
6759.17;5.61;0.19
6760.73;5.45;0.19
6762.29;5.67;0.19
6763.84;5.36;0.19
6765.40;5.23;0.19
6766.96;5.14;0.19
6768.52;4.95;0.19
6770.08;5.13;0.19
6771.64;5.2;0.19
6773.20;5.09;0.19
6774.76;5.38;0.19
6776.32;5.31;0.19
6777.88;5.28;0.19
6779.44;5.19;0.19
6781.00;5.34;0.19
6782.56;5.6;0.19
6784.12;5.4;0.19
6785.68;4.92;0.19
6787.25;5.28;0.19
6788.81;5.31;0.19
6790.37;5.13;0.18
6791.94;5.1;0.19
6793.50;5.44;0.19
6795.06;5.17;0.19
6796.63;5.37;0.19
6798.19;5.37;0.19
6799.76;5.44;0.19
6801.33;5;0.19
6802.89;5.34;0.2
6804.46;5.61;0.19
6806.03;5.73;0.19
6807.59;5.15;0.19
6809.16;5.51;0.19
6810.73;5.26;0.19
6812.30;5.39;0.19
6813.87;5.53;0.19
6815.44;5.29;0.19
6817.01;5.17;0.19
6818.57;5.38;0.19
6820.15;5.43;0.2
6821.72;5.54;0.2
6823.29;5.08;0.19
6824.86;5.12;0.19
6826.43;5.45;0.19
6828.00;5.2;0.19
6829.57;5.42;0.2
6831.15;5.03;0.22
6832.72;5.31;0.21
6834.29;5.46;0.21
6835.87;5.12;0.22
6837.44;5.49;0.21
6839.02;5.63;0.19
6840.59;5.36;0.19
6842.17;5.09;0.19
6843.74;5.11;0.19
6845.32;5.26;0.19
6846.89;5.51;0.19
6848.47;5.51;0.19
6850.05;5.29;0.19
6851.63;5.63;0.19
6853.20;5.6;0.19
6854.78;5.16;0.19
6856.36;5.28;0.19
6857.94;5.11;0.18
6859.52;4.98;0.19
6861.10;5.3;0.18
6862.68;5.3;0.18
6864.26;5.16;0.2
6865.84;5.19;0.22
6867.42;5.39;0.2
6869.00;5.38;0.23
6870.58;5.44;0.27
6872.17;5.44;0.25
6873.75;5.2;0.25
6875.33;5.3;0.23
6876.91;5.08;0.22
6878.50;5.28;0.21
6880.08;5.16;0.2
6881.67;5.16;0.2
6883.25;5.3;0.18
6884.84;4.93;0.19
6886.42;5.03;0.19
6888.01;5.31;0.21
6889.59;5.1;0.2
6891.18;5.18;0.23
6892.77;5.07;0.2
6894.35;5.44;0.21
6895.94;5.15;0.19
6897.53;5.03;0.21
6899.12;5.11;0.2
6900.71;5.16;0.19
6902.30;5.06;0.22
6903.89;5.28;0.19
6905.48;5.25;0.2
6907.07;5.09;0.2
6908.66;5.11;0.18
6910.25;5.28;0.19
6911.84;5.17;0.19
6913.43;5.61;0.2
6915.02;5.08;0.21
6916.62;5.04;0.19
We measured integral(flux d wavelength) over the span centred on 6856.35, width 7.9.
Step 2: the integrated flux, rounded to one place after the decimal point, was 41.3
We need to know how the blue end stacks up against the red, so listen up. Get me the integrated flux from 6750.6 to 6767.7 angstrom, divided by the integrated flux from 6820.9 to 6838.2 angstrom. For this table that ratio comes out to 1.01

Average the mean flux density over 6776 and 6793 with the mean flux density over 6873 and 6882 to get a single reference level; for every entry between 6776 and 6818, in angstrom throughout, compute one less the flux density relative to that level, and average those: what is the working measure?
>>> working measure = -0.017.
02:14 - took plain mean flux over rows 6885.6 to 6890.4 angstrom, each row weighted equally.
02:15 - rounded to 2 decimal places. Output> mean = 5.15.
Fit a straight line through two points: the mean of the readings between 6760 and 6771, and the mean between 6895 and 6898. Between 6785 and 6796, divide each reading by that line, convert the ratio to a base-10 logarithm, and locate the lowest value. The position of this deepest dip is 6785.68 angstrom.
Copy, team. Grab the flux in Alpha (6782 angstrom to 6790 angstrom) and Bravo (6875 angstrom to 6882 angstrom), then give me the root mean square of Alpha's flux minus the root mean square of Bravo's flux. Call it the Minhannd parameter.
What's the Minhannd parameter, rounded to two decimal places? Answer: 0.11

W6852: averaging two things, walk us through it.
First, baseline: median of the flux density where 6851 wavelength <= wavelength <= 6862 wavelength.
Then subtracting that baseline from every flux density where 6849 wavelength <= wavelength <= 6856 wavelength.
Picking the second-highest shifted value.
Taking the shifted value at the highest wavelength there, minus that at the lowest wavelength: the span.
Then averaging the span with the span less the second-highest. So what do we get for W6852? -0.29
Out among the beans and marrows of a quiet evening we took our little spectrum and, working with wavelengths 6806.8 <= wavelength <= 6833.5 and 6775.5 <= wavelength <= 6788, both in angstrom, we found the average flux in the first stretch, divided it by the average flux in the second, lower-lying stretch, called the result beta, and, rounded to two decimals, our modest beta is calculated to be 1.00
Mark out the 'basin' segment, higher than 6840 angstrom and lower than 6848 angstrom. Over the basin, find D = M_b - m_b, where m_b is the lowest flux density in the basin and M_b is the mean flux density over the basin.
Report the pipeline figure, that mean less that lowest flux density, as 0.18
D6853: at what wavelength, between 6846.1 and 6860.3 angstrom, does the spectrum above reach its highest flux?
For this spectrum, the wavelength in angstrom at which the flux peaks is 6851.63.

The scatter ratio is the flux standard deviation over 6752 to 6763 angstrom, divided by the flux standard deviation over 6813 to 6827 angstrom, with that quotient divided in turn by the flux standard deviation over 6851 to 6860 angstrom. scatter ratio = 4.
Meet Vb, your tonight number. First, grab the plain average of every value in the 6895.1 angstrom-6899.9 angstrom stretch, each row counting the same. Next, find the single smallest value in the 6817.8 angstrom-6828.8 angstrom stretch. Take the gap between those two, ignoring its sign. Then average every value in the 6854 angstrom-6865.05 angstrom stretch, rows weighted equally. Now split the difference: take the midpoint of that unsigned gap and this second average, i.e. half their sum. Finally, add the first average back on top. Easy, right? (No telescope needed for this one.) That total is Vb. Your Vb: 7.7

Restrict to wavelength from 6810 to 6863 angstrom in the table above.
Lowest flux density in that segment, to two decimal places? 4.98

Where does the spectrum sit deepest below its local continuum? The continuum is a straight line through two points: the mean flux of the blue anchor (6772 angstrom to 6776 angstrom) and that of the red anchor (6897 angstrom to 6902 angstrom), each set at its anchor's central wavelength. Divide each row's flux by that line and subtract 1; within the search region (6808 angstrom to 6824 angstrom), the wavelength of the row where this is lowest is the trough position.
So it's 6823.29 angstrom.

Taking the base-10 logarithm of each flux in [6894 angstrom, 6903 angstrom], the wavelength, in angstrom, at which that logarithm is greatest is 6894.35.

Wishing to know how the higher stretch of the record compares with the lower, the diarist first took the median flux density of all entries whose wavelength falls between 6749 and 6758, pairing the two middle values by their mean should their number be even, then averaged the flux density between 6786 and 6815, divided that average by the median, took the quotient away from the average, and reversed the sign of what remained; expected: -4.33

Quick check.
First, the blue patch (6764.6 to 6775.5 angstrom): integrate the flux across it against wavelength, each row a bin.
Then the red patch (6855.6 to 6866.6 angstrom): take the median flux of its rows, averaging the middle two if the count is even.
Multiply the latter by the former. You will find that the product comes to 292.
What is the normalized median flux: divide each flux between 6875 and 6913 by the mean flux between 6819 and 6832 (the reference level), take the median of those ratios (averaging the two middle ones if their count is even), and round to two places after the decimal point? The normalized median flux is 0.98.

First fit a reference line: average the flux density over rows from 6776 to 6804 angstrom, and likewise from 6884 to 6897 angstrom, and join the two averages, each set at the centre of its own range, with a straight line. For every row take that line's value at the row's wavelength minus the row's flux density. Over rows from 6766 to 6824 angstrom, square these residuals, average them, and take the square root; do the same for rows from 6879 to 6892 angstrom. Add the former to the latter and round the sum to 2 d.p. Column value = 0.32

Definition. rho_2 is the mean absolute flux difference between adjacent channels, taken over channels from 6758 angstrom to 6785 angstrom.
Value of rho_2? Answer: 0.159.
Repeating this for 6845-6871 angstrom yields 0.154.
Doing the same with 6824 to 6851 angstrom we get 0.228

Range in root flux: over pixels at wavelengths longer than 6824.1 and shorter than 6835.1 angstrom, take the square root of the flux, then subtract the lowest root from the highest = 0.094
